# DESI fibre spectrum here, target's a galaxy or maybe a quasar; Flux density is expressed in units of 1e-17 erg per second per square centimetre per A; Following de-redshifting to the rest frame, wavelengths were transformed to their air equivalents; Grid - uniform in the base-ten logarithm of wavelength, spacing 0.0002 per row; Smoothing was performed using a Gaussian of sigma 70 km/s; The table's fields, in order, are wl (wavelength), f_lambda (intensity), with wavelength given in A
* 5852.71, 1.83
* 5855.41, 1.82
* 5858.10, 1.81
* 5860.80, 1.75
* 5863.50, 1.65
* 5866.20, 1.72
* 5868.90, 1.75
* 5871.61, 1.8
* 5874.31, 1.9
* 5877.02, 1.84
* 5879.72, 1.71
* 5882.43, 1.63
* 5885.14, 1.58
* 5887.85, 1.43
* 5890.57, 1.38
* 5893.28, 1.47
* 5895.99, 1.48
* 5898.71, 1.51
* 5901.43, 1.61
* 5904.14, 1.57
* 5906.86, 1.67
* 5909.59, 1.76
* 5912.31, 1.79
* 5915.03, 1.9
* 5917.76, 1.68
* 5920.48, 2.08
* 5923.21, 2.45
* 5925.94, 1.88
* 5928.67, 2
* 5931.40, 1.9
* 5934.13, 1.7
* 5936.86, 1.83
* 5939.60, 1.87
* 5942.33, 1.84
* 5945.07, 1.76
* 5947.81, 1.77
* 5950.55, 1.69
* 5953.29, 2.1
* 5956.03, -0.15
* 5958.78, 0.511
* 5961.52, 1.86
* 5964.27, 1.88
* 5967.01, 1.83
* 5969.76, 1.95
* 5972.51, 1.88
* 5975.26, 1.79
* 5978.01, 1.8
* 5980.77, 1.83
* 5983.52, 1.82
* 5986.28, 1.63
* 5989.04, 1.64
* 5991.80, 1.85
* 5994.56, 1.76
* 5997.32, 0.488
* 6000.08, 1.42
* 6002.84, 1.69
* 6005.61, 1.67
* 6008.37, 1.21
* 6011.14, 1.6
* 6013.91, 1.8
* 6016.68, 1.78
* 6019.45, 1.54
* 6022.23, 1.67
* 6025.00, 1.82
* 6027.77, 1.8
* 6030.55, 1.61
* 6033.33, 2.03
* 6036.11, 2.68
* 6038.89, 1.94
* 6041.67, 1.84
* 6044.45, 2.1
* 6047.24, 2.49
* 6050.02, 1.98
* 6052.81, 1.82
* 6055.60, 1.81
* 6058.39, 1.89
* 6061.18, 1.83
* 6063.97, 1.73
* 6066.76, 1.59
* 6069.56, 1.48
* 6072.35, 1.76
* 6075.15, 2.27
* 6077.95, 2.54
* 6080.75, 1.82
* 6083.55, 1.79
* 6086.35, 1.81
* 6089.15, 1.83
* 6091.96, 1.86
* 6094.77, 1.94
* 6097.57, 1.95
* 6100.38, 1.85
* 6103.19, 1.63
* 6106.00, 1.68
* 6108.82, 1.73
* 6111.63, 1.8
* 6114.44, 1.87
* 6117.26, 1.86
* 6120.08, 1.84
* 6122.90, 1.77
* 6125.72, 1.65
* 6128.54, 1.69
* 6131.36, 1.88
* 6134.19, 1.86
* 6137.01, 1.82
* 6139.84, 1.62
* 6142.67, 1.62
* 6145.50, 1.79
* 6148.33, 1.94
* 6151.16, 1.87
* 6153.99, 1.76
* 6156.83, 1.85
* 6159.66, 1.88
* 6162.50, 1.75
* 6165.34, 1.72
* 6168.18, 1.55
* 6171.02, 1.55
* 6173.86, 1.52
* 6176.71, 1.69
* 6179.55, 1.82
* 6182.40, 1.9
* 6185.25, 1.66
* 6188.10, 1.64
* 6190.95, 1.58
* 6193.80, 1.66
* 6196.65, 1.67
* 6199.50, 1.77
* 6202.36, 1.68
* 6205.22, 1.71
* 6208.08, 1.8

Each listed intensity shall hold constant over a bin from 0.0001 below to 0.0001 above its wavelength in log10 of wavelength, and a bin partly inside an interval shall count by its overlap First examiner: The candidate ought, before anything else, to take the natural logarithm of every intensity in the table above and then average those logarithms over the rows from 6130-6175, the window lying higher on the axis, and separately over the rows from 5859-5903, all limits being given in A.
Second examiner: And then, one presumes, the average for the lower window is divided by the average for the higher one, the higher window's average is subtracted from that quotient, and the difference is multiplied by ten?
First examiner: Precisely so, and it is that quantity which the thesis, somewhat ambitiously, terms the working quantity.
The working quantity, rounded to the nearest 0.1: 3.2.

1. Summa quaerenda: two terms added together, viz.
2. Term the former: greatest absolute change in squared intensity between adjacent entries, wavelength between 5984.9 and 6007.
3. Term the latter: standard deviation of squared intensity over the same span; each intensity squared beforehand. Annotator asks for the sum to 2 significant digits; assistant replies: 3.8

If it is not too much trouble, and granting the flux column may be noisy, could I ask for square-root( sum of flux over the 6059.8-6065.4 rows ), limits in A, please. 1.89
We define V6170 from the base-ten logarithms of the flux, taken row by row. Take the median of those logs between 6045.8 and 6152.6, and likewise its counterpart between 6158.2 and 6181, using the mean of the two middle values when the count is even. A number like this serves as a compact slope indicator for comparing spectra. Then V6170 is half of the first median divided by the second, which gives 0.56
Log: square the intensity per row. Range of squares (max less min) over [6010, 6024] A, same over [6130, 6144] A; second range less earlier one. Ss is 0.04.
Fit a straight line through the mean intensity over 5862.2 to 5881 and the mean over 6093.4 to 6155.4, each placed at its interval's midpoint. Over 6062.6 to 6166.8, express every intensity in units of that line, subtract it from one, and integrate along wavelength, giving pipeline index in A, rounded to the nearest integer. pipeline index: -1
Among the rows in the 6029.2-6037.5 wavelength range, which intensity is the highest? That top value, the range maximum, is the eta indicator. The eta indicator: 2.68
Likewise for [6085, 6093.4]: 1.86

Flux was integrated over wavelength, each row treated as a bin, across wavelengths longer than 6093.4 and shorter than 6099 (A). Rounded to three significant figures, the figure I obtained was 10.9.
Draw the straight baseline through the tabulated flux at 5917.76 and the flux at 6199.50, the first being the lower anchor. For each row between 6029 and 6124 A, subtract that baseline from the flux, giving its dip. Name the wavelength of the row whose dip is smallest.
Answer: 6069.56 A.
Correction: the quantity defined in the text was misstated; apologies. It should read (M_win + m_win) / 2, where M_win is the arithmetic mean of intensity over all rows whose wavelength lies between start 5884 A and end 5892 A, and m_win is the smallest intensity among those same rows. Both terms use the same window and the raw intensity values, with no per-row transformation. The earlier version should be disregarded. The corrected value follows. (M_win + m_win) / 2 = 1.42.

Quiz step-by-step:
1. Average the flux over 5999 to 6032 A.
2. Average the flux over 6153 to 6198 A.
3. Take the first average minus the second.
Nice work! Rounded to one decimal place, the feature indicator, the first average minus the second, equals -0.1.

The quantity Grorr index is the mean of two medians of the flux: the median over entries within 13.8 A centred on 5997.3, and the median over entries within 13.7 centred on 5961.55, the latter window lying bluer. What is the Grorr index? 1.76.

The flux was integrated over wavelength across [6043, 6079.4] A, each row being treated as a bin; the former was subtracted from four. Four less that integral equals -67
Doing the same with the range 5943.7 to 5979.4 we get -53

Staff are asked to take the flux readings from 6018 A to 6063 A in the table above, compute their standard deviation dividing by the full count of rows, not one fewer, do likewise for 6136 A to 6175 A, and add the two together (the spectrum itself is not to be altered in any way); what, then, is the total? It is 0.42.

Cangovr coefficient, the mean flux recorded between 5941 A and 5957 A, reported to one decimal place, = 1.5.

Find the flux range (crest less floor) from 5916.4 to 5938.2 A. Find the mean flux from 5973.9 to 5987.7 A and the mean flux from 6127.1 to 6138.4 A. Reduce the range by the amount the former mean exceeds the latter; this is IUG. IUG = 0.81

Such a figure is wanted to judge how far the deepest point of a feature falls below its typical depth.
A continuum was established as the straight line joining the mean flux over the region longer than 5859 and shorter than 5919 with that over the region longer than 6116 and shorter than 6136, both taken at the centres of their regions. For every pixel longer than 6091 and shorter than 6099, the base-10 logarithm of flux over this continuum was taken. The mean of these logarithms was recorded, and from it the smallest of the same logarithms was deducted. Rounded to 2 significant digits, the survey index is 0.013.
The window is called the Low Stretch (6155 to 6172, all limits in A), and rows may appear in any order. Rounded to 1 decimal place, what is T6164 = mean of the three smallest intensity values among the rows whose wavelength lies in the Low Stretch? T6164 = 1.6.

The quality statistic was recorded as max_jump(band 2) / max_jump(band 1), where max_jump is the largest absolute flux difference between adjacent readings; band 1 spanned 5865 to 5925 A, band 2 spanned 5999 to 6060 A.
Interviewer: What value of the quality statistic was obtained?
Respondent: 1.85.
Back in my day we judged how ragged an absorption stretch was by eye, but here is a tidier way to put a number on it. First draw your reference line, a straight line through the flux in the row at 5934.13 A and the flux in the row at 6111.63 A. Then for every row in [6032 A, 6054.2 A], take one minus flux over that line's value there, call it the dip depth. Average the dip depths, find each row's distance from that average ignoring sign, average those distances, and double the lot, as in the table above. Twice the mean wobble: 0.3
